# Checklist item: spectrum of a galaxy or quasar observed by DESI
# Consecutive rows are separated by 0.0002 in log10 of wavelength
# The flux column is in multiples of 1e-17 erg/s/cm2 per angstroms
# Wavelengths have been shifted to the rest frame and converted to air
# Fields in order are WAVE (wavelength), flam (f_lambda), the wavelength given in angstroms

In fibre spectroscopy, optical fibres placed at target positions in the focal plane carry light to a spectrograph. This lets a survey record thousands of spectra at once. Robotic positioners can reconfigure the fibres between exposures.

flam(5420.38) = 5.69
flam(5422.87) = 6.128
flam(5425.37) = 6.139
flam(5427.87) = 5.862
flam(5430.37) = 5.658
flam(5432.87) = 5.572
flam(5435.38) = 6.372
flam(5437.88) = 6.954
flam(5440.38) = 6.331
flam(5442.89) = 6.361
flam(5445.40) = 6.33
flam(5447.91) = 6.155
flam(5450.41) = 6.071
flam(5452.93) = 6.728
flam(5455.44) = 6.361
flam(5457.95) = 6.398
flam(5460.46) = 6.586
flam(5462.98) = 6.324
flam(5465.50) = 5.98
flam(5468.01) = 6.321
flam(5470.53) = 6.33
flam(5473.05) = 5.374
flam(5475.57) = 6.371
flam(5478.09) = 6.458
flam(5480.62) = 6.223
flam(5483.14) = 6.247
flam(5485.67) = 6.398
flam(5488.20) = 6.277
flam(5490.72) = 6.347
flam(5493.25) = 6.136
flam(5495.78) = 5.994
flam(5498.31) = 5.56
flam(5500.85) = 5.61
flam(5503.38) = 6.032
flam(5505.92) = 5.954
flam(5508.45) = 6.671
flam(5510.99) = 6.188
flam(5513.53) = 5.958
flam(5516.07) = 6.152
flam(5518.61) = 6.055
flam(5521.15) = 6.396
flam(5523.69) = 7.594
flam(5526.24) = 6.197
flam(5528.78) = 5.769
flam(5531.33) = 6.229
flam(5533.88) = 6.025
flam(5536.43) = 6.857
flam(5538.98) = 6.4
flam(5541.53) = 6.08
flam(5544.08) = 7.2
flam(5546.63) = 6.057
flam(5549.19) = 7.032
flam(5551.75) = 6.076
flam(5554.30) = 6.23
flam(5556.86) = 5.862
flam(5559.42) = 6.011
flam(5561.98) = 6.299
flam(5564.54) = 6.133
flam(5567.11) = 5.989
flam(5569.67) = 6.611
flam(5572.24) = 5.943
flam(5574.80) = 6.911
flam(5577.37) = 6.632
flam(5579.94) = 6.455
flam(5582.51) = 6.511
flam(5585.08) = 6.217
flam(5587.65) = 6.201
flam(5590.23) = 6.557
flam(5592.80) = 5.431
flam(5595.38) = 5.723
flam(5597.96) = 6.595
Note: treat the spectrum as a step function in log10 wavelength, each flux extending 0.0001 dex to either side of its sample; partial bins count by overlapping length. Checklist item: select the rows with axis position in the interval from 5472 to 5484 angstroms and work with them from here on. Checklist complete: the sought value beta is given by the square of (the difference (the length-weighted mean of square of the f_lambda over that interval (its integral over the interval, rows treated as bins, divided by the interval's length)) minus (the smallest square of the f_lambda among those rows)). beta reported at 81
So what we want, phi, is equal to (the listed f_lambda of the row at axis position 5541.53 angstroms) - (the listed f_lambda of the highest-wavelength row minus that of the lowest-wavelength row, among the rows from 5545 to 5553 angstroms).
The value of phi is 6.06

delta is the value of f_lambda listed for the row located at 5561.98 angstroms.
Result 6.299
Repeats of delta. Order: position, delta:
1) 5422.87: 6.128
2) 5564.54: 6.133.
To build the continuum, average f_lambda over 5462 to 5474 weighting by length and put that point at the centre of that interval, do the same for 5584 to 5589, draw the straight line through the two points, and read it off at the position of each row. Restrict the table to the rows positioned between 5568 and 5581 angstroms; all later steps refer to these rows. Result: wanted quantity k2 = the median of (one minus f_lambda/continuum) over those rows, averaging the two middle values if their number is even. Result -0.068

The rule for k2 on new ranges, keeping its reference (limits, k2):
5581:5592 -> -0.026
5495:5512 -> 0.019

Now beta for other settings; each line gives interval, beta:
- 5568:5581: 49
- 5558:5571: 7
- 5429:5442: 55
